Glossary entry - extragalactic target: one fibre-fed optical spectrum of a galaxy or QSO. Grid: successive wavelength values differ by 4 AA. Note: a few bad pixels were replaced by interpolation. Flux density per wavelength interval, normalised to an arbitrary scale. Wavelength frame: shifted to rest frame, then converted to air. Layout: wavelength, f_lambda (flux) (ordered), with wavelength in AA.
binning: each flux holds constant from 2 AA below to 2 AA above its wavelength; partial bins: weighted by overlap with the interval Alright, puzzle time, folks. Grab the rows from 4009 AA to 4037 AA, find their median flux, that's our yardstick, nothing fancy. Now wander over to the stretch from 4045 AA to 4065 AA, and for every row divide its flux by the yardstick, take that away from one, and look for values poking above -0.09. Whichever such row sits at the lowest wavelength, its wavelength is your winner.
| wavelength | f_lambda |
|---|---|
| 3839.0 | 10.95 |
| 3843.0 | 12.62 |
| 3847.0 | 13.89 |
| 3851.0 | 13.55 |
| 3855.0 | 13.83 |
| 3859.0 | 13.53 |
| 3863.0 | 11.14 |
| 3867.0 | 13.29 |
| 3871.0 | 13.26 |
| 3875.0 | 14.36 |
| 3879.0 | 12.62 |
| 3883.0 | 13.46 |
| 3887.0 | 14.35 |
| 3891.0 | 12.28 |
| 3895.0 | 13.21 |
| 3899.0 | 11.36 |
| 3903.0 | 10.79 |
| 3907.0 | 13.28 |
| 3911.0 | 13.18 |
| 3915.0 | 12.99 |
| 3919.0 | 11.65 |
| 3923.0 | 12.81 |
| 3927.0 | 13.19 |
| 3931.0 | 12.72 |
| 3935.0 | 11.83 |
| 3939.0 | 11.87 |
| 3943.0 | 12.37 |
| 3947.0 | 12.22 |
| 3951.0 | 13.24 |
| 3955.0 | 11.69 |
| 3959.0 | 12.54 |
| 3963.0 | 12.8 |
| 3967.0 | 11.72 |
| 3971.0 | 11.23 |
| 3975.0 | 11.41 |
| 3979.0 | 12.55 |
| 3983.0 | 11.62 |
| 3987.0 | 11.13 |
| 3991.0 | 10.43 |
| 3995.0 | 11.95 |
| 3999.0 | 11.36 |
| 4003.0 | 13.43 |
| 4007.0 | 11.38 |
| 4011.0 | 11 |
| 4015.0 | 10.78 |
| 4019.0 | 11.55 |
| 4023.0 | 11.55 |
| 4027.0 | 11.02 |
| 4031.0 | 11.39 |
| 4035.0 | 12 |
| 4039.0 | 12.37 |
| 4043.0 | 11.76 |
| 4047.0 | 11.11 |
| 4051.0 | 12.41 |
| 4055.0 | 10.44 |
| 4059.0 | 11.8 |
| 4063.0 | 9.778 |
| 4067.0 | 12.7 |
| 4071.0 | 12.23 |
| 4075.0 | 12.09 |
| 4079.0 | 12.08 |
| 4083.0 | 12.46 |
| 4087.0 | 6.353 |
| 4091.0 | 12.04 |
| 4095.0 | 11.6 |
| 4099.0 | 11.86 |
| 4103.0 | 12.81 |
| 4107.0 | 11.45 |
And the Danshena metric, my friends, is 4047.0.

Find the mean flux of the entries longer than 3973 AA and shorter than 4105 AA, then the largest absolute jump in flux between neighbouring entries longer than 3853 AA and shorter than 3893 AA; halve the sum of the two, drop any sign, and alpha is 6.96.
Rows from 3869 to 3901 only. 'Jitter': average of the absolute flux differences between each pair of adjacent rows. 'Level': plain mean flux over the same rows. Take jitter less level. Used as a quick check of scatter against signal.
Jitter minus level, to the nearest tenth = -11.8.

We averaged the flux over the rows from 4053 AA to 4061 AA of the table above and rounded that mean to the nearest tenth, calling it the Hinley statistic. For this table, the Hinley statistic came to 11.1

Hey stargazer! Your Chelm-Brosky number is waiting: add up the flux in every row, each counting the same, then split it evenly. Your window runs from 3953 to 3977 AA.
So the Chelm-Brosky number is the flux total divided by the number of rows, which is 11.9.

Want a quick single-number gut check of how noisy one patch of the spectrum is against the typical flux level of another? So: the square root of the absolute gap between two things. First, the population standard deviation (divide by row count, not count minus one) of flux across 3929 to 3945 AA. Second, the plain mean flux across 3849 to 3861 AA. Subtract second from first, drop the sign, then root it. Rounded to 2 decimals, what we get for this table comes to 3.64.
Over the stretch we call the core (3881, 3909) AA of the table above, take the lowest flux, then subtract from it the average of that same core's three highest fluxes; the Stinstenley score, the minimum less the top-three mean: -2.9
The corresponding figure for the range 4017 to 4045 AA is -1.0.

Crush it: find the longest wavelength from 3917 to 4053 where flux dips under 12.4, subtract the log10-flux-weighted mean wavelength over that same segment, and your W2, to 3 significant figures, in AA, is 62.4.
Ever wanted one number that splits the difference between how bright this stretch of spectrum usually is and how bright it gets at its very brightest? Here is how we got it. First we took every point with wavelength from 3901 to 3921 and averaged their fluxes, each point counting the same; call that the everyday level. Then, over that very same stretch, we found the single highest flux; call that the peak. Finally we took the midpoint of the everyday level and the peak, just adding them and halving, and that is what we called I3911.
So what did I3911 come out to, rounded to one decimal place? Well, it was 12.8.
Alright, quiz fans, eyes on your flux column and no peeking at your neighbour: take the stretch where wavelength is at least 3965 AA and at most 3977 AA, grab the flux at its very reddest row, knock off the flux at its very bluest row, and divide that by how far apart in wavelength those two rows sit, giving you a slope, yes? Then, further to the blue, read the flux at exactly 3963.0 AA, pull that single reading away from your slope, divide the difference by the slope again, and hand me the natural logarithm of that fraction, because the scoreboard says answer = 5.80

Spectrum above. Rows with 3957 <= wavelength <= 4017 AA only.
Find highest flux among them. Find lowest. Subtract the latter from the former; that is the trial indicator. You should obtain 3.00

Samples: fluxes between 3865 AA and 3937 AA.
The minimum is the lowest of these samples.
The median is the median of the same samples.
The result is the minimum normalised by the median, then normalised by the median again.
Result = 0.063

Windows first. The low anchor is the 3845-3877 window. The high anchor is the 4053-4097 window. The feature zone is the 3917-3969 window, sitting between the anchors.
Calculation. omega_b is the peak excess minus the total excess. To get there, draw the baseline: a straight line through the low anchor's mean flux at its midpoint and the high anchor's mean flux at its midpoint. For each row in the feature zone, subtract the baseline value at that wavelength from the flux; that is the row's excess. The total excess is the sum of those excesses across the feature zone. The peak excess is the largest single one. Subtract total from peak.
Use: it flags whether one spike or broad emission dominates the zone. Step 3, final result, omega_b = 3.2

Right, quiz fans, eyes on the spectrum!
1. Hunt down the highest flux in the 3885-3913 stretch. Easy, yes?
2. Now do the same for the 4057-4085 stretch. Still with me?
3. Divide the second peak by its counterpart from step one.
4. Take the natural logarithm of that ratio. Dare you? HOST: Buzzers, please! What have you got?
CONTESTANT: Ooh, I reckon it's -0.12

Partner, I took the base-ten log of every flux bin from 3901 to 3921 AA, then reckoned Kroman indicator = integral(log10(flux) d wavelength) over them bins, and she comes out 21.8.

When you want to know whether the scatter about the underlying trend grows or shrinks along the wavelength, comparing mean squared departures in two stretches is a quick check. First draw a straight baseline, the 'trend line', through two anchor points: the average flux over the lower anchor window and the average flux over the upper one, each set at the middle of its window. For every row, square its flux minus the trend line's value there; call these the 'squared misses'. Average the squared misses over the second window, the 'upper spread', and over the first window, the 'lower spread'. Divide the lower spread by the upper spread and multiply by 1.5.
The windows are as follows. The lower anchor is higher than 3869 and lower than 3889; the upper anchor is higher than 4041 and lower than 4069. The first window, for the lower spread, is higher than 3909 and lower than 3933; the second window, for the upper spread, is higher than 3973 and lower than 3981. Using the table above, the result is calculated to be 1.1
